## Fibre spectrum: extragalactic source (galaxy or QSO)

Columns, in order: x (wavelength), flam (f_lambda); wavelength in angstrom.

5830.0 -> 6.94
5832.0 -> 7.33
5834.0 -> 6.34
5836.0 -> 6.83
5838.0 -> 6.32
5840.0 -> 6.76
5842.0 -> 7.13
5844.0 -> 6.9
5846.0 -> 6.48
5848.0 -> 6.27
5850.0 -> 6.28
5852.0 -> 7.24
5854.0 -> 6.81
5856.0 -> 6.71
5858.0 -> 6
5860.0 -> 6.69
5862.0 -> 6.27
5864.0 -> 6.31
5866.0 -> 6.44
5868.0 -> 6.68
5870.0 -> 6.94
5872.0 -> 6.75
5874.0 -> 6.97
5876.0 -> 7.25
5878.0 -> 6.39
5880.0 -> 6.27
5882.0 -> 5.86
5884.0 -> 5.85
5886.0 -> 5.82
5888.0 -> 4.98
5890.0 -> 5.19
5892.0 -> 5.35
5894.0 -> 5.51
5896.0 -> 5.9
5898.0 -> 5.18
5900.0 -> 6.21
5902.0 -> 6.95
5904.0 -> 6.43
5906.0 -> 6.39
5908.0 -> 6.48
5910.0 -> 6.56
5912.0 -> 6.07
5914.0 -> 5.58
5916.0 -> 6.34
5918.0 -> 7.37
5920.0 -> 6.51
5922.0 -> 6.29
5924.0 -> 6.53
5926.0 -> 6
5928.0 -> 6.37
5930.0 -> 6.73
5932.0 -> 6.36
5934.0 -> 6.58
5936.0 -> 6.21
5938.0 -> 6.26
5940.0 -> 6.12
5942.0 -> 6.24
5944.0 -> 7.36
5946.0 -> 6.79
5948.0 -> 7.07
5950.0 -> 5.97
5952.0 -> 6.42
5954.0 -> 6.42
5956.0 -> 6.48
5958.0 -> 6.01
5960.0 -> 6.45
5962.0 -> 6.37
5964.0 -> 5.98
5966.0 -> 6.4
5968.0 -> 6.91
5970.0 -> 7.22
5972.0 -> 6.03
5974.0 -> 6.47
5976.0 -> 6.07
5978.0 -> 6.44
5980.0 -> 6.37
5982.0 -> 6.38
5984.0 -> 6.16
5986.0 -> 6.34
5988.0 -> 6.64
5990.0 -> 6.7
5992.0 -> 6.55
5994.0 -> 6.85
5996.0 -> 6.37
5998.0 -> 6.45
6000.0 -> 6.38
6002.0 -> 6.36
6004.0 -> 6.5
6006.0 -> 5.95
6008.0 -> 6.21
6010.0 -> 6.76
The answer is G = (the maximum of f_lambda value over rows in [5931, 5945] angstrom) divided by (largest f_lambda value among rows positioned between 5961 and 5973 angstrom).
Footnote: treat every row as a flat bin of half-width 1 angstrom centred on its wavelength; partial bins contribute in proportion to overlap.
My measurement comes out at 1.02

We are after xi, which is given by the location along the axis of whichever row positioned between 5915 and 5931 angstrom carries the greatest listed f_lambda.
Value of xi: 5918.0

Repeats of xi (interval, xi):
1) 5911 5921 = 5918.0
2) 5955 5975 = 5970.0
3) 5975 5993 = 5990.0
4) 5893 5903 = 5902.0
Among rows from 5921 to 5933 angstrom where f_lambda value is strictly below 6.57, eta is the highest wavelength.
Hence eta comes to 5932.0 angstrom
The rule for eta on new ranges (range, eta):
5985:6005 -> 6004.0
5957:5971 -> 5966.0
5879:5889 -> 5888.0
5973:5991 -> 5986.0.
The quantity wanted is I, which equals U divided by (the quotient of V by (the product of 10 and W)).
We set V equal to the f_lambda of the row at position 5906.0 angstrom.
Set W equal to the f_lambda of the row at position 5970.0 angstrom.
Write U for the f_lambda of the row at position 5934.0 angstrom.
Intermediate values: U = 6.58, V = 6.39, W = 7.22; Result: 74.3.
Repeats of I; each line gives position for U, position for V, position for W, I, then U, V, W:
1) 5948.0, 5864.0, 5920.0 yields 72.9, 7.07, 6.31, 6.51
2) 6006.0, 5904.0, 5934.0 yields 60.9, 5.95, 6.43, 6.58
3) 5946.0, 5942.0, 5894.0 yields 60.0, 6.79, 6.24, 5.51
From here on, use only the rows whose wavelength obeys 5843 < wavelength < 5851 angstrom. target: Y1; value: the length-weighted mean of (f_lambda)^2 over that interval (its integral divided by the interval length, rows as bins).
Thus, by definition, 42.1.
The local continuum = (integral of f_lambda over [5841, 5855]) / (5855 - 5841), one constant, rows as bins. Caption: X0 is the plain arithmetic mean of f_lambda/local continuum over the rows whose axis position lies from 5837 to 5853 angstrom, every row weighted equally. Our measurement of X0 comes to 0.991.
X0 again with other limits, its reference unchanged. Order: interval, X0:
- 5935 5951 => 0.966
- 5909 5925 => 0.952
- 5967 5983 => 0.964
